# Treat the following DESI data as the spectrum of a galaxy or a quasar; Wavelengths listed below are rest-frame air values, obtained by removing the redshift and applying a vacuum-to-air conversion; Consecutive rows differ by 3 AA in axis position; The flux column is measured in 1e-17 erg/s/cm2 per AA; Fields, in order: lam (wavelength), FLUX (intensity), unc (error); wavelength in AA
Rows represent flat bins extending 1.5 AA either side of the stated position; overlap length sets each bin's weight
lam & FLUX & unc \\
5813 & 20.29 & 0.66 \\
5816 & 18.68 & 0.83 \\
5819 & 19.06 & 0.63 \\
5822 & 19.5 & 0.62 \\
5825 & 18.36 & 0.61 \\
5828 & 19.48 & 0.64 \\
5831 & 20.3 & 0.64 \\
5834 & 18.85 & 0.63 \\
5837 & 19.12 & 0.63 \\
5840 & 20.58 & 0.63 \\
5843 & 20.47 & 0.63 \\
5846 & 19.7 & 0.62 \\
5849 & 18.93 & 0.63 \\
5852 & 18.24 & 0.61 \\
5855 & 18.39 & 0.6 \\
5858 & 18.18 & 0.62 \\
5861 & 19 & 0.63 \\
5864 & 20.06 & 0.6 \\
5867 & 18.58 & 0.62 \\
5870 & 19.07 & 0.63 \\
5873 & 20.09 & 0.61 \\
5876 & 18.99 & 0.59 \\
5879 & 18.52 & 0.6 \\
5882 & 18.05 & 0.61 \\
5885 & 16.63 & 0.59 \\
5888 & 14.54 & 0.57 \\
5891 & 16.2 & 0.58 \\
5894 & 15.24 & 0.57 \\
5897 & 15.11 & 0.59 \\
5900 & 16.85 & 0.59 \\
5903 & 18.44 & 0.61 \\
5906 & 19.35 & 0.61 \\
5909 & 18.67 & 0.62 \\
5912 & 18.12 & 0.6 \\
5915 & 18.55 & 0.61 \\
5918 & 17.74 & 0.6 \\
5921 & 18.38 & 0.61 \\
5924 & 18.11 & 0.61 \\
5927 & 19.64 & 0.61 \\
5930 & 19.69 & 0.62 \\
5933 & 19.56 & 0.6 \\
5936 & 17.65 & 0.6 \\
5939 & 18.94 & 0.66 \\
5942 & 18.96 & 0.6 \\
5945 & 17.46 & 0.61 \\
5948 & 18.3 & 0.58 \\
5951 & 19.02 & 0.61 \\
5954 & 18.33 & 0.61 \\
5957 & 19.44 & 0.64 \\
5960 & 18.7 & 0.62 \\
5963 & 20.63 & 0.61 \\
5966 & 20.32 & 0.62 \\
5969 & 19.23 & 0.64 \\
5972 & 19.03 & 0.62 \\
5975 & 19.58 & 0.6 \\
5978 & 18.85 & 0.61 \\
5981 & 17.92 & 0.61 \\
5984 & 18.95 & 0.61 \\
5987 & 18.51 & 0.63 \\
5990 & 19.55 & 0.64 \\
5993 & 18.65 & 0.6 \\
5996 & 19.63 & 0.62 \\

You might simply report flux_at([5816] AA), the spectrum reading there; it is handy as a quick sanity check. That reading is 18.68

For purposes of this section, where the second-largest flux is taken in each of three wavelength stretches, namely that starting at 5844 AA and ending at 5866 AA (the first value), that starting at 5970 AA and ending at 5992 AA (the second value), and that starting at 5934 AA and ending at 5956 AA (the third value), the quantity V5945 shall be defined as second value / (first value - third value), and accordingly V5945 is 26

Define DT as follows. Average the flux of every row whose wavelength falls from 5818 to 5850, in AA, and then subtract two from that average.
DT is 17.5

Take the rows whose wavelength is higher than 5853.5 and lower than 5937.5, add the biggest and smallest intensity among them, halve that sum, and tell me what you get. 17.3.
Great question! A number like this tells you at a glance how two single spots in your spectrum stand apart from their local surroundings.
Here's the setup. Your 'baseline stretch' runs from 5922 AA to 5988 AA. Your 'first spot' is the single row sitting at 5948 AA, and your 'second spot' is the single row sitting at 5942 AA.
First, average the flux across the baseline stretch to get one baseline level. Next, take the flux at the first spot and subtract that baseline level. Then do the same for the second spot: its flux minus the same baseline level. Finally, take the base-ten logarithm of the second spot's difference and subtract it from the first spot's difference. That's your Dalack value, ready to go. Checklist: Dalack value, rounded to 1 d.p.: 1.2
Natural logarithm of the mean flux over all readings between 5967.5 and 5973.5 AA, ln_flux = 2.95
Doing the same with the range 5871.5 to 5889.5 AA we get 2.88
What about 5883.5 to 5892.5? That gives 2.76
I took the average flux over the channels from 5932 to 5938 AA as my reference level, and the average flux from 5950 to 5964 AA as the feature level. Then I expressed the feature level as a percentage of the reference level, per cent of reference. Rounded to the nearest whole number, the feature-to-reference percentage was 103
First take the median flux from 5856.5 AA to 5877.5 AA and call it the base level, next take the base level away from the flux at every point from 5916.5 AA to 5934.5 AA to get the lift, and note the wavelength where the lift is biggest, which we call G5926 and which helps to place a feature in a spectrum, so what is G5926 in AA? 5930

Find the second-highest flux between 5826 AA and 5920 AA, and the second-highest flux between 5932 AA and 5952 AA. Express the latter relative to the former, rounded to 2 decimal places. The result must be 0.93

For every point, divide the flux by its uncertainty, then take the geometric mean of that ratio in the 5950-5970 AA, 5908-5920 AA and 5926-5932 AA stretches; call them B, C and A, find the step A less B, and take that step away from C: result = 29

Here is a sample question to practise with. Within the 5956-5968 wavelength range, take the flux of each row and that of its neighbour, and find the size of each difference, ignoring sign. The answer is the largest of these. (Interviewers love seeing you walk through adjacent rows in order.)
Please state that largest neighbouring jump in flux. 1.9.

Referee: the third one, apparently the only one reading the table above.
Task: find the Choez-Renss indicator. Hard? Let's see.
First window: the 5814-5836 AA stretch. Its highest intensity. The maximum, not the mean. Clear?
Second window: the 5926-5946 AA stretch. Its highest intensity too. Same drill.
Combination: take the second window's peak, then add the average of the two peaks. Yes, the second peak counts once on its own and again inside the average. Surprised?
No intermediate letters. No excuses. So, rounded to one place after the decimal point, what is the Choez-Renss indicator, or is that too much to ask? 39.7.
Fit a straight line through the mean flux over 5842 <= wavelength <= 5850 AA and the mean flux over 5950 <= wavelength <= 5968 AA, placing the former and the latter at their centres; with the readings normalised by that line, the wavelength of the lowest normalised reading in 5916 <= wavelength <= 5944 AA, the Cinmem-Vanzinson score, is 5936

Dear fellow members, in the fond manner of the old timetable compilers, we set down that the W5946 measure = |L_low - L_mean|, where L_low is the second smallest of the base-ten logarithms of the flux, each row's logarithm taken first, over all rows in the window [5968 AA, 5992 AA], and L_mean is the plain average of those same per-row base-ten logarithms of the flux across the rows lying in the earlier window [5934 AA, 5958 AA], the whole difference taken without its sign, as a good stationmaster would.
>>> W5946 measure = 0.0002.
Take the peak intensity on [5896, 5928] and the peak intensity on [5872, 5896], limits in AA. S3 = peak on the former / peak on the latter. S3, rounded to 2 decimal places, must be 0.98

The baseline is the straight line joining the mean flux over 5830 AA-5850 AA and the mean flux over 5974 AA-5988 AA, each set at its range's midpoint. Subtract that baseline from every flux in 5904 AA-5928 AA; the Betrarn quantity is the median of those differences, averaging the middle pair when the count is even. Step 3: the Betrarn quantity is -0.7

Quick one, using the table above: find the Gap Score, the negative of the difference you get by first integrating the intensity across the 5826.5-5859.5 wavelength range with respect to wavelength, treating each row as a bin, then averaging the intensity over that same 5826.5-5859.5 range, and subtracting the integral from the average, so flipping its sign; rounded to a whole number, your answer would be 617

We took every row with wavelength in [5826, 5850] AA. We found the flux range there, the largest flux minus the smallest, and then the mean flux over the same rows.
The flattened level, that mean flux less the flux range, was 17.9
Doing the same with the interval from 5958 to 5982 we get 16.6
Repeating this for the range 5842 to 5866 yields 16.8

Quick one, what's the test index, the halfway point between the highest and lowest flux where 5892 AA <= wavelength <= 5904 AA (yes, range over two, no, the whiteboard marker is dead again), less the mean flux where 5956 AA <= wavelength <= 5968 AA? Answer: -3.0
